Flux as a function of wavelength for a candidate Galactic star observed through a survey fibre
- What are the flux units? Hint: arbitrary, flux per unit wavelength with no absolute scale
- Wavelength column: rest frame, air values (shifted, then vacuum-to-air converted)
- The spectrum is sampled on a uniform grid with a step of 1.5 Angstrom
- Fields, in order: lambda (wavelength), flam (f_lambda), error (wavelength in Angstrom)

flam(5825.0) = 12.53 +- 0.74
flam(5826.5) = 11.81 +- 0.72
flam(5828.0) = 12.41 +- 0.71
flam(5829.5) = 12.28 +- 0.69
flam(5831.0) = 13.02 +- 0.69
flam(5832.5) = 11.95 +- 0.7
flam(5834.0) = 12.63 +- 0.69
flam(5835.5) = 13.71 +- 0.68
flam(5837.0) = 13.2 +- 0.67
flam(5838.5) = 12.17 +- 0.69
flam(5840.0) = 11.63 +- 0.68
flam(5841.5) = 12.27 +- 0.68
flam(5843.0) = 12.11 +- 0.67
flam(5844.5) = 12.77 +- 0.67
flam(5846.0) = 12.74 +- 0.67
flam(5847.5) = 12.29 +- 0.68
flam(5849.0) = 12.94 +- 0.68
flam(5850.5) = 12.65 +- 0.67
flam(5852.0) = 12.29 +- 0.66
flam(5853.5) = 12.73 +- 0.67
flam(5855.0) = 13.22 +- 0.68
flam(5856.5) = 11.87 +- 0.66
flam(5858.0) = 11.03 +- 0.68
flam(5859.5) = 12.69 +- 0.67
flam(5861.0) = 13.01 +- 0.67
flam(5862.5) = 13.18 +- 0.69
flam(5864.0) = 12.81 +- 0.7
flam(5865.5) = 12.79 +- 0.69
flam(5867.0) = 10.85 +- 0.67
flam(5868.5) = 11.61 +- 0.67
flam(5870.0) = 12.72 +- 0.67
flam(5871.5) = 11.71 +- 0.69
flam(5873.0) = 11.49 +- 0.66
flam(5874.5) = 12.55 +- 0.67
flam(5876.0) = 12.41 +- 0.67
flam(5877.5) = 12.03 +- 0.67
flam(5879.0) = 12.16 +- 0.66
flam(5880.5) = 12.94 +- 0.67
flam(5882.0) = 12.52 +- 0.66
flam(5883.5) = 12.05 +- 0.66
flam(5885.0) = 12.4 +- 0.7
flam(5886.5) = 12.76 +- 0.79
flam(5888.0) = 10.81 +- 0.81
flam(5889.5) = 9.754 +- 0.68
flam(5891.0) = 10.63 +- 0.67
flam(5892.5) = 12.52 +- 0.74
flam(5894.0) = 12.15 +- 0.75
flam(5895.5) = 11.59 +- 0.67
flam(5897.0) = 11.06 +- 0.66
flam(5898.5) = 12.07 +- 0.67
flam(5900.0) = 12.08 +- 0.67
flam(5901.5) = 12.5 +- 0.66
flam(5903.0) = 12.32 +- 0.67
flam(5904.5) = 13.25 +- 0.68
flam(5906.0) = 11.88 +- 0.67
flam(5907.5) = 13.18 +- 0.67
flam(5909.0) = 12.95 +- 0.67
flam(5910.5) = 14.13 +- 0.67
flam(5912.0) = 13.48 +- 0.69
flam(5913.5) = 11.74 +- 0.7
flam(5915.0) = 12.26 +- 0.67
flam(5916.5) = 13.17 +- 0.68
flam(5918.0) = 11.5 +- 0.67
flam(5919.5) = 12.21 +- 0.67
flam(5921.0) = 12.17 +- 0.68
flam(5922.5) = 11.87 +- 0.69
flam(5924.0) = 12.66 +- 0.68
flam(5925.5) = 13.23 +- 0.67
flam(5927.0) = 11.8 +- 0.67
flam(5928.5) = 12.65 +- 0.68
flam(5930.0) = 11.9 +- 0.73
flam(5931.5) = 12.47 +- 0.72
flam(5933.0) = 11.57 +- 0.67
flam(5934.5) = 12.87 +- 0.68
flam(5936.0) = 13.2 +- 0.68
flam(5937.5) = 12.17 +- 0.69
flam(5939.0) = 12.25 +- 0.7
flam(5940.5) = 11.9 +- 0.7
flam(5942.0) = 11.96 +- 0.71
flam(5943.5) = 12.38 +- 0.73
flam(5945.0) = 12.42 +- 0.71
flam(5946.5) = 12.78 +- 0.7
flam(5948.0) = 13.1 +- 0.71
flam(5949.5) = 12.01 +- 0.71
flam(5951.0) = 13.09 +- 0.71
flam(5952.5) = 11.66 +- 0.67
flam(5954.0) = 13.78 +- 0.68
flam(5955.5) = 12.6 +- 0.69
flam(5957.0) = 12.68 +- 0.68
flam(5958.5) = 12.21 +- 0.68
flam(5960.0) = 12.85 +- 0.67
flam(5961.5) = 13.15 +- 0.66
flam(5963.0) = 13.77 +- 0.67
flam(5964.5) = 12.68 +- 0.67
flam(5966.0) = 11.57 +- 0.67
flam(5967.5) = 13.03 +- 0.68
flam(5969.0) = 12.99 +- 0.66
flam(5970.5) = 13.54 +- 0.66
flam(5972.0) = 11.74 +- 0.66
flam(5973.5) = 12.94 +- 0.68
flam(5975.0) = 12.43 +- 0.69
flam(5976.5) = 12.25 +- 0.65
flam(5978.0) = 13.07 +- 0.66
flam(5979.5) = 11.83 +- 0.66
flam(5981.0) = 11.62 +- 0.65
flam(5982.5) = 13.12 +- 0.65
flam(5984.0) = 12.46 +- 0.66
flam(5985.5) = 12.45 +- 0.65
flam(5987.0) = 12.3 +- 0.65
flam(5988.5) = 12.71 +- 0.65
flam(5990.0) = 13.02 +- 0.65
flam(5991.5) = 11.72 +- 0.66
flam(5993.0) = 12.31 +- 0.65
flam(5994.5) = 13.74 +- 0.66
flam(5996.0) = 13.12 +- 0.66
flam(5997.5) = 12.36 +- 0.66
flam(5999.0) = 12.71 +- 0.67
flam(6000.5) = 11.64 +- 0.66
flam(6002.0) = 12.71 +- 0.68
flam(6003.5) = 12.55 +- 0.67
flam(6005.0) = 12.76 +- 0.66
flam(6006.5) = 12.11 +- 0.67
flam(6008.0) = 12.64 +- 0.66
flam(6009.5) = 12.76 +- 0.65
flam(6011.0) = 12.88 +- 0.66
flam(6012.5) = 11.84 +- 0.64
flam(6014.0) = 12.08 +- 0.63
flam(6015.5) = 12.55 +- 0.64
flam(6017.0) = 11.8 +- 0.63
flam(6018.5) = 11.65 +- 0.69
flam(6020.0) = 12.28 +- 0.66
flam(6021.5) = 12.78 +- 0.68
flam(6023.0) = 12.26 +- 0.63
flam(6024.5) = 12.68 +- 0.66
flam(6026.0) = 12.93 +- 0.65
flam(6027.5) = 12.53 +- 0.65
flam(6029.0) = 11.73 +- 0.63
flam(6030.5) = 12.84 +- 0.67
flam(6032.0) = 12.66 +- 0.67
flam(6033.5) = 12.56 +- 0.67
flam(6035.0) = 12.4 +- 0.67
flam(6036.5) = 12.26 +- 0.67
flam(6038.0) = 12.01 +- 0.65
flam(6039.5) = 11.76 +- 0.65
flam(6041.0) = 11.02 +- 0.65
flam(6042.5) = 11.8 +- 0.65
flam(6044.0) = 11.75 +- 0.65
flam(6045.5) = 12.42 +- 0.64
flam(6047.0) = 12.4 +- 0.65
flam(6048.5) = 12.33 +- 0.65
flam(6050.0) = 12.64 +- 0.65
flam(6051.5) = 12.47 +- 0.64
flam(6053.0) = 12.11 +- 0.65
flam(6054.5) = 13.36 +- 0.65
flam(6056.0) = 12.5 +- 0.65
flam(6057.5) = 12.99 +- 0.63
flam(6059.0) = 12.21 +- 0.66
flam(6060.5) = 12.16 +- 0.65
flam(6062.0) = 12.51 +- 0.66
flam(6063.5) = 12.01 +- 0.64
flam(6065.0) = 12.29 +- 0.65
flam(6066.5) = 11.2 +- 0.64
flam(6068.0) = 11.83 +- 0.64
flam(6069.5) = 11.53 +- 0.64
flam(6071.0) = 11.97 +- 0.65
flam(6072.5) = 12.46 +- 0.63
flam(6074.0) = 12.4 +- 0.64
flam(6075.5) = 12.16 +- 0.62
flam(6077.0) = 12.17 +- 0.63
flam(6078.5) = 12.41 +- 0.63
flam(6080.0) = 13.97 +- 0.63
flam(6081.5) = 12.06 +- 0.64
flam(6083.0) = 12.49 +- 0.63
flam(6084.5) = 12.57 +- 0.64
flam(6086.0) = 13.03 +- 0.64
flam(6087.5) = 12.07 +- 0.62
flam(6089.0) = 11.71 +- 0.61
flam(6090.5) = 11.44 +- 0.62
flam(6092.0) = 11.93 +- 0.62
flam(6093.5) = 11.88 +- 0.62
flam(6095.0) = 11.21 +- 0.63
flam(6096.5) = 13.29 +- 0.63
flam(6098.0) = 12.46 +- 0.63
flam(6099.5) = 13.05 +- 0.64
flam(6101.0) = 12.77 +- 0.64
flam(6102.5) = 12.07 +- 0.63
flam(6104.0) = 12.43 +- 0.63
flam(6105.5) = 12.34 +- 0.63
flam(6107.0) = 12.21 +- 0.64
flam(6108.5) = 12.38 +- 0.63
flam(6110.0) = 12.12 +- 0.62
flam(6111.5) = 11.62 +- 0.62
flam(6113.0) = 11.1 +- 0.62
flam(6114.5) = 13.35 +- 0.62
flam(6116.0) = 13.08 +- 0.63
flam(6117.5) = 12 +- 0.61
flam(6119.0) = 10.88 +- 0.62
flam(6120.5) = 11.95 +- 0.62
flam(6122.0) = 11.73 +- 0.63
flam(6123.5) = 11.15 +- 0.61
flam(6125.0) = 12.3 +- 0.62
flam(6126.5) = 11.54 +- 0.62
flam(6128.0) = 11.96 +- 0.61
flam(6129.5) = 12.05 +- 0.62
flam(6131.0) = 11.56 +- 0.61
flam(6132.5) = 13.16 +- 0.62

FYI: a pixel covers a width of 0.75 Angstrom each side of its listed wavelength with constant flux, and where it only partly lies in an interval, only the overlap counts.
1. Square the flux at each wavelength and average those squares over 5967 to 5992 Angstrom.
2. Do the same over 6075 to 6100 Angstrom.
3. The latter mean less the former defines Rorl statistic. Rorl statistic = -5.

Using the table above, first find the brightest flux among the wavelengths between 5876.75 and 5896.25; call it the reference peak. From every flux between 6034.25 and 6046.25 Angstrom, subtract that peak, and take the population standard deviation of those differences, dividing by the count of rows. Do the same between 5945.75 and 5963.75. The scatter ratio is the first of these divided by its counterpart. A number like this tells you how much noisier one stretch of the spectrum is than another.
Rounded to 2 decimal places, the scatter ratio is 0.70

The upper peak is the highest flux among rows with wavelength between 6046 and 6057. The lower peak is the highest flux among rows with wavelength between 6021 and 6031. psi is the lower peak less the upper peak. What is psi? -0.4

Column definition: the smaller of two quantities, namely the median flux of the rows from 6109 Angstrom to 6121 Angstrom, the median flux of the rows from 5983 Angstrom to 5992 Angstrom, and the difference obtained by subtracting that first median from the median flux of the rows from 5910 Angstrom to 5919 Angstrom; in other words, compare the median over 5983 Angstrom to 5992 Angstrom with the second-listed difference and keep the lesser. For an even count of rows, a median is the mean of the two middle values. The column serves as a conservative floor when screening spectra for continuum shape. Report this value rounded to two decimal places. 0.74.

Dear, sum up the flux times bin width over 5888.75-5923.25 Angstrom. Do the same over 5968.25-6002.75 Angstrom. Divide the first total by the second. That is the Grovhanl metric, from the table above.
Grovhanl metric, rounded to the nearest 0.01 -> 0.97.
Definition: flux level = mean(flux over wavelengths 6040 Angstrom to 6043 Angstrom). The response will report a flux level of 11.4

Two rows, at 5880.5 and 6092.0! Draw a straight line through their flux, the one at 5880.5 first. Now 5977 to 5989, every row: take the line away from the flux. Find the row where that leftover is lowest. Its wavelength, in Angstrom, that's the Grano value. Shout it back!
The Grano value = 5981.0 Angstrom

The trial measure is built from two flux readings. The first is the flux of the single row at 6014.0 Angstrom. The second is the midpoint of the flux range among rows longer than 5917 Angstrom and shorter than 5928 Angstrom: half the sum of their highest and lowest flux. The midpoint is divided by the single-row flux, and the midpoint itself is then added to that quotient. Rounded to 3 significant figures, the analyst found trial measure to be 13.4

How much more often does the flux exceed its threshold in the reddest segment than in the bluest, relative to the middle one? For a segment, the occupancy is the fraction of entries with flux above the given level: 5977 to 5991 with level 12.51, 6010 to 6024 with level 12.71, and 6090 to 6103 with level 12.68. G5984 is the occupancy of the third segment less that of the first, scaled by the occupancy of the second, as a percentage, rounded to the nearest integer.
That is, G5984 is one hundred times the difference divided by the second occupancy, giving -50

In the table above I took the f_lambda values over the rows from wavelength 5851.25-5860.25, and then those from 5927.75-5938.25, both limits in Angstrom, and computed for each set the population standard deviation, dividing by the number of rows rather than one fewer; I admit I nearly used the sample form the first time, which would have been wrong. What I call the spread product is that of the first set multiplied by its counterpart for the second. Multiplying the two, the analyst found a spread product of 0.37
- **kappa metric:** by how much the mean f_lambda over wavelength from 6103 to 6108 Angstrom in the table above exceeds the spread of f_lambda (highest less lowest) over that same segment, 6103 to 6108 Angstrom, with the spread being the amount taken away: 12.1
